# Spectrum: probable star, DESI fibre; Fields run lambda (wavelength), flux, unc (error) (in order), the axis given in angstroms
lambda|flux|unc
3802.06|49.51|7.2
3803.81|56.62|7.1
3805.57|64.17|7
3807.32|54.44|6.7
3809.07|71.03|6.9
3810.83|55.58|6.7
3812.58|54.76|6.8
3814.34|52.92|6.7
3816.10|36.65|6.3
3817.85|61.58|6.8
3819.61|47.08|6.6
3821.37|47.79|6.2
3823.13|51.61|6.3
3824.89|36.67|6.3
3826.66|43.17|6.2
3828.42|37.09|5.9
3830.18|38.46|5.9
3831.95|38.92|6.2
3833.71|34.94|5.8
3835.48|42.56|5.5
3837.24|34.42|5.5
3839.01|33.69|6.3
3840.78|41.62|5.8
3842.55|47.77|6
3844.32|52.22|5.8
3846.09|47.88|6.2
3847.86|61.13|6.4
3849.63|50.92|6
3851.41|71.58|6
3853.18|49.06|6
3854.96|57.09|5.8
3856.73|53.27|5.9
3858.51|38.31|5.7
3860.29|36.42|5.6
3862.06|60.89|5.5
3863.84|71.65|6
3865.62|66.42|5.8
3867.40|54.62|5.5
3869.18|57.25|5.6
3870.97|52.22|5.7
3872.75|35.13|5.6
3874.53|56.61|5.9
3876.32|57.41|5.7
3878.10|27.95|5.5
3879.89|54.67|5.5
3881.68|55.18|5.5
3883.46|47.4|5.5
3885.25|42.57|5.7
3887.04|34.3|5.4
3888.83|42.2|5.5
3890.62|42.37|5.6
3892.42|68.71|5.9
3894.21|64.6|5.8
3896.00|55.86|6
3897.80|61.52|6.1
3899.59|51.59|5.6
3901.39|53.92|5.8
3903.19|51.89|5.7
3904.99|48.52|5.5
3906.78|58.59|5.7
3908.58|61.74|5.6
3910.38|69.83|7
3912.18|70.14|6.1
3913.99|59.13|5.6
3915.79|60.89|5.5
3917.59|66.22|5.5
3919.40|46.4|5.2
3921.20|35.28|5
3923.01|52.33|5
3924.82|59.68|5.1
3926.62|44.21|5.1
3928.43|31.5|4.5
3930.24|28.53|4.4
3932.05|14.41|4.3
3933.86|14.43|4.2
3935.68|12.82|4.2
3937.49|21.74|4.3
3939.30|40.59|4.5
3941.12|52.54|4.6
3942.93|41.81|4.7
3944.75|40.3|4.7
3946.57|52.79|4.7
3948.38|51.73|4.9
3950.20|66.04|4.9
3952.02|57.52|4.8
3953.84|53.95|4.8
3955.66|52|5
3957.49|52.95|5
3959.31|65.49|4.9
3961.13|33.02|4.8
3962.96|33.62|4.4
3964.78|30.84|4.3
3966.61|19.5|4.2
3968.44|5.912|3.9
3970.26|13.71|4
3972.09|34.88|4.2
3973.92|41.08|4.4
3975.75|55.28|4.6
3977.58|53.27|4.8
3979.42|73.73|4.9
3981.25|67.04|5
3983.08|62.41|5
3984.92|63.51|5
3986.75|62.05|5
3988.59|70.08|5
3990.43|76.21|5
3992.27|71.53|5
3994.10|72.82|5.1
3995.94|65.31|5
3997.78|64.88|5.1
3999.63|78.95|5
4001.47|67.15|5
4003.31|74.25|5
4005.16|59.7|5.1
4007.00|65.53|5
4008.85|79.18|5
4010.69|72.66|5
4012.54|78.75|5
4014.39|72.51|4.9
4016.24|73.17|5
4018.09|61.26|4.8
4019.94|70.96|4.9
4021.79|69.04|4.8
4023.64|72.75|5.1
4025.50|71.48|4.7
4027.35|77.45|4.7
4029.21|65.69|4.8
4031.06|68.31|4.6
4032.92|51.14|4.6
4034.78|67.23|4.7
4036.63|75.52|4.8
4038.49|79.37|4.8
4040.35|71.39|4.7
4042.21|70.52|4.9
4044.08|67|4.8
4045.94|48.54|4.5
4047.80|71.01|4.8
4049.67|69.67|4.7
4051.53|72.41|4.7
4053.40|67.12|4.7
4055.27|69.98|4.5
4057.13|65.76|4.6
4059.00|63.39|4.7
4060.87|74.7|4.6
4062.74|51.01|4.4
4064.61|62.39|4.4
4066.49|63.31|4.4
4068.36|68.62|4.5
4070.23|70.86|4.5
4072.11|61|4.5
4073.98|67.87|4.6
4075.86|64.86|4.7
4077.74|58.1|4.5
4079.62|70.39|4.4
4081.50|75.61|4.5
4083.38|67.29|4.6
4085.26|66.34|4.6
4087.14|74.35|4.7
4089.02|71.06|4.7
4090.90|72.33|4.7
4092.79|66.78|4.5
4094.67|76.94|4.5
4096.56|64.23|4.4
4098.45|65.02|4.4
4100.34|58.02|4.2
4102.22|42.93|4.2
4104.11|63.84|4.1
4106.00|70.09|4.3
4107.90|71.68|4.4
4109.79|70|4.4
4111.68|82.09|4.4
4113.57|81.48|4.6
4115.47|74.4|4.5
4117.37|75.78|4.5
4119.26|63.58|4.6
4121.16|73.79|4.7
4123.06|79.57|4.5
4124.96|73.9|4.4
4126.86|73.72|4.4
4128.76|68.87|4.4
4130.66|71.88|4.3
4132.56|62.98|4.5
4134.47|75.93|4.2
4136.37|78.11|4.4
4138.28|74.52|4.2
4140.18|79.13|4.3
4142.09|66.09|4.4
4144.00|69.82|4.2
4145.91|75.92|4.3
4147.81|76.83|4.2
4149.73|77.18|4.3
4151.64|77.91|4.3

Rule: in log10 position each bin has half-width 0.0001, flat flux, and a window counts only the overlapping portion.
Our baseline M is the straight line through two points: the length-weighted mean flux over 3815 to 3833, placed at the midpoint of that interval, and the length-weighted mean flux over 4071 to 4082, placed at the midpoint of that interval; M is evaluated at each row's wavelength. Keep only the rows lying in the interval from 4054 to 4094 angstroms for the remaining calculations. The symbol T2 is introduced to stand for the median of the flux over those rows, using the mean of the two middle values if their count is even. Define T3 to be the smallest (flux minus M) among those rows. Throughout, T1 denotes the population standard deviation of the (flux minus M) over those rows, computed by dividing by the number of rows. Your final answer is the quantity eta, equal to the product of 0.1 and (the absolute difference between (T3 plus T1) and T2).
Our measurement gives 7.6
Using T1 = 6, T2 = 67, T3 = -14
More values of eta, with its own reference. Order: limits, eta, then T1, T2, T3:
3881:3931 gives 6.6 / 12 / 53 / -25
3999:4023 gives 6.6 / 6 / 73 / 0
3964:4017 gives 9.7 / 19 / 66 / -51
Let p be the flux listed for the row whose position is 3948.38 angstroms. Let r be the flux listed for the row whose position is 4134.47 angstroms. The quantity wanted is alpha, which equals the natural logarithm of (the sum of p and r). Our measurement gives 4.85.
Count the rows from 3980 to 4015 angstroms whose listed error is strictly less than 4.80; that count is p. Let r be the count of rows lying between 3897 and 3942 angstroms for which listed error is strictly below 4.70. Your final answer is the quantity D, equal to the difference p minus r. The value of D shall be -8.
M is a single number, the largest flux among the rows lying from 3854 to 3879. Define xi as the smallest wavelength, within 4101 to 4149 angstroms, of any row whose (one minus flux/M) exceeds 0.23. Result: 4102.22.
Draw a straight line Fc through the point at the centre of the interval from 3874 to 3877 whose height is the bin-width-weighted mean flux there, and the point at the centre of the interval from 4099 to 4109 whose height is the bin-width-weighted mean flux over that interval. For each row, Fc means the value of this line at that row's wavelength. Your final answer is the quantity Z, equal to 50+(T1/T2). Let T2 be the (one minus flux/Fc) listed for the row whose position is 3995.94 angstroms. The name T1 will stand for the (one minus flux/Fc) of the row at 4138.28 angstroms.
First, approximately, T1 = -0.20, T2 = -0.10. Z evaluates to 52.0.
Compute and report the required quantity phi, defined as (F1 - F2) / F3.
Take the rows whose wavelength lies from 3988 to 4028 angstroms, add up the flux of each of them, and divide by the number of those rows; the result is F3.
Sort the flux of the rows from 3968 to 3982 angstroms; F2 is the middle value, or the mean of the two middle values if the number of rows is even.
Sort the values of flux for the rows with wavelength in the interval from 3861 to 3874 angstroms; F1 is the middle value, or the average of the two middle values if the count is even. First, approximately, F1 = 57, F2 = 47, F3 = 71.2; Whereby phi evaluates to 0.14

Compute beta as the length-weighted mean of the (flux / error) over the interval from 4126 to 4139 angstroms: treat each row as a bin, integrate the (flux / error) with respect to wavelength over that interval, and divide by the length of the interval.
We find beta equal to 17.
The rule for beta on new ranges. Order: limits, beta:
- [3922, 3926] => 11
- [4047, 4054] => 15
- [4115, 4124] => 16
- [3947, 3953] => 12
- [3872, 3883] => 9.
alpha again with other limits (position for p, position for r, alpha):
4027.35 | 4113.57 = 5.07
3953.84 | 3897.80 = 4.75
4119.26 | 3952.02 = 4.80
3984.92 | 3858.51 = 4.62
